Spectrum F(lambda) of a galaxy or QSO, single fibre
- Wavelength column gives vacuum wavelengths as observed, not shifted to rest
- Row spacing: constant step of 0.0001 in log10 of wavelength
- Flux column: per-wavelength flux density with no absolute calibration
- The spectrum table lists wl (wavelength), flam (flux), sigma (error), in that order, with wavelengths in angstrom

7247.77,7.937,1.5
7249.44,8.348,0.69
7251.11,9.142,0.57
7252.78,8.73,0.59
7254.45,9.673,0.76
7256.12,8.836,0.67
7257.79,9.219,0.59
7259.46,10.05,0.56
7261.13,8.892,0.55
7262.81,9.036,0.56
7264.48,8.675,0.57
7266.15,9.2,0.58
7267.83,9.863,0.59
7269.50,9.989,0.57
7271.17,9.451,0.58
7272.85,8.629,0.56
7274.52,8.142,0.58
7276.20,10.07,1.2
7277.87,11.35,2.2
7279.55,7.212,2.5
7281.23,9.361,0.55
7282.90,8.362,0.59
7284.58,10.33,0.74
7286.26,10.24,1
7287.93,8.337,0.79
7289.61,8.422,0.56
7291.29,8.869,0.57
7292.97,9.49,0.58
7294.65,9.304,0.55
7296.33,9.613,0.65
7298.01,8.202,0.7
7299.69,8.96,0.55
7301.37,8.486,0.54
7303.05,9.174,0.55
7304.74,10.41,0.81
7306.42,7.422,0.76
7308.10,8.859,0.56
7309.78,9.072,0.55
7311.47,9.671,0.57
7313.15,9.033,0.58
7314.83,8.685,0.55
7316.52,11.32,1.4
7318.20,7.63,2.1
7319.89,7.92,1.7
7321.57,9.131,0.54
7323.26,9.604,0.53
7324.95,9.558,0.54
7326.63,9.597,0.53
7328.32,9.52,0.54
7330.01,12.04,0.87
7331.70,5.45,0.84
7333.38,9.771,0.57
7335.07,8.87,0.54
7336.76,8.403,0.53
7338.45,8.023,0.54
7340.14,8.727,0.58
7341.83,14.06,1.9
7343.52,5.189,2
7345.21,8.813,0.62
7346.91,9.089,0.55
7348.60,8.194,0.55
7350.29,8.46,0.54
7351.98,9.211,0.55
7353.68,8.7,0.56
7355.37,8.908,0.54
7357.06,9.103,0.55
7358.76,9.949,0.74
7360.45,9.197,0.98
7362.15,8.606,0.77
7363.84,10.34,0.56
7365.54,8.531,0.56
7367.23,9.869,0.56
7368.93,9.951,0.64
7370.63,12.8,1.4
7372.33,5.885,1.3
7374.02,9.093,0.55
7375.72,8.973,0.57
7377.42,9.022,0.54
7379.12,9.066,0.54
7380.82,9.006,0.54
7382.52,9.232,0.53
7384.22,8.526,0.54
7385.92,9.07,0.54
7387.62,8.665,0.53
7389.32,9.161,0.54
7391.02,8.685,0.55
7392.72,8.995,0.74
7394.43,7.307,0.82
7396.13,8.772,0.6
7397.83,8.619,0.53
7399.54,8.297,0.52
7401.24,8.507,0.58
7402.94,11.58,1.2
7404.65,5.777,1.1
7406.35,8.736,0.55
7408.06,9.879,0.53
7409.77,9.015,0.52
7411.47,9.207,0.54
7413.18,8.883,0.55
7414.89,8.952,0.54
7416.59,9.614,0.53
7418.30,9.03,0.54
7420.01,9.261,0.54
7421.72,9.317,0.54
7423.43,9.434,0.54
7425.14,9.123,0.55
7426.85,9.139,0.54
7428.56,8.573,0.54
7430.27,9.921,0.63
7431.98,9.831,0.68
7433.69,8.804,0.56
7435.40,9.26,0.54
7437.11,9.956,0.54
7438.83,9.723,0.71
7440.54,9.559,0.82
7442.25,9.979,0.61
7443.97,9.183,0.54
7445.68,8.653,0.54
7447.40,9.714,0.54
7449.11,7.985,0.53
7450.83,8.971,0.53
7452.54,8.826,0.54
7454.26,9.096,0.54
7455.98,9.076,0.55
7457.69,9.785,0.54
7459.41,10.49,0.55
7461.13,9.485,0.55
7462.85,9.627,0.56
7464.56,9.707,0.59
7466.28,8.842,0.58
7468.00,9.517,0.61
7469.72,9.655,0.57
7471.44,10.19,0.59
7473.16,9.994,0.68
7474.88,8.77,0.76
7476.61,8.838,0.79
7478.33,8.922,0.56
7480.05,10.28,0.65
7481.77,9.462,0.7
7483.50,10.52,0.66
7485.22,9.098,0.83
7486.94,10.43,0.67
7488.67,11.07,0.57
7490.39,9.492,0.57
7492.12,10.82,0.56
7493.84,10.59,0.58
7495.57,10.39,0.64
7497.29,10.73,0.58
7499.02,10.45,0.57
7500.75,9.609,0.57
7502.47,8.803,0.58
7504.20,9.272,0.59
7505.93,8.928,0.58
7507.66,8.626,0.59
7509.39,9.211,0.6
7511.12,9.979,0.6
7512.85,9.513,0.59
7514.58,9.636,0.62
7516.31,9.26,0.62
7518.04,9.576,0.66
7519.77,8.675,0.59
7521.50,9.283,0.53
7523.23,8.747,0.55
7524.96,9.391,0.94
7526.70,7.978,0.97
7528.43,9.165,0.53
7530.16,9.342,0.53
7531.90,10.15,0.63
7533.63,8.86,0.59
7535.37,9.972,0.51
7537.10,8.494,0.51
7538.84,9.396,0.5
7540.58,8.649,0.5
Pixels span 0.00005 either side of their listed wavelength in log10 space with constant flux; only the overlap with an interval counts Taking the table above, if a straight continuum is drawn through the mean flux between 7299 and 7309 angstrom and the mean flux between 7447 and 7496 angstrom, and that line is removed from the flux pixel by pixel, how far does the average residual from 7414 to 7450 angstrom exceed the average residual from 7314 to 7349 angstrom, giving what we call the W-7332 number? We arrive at -0.20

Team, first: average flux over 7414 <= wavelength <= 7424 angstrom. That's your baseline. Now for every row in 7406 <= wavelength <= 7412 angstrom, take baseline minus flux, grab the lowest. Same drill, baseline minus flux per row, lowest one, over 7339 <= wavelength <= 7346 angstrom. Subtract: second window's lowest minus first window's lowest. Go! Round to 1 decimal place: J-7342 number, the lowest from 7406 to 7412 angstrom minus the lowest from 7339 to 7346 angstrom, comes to 4.2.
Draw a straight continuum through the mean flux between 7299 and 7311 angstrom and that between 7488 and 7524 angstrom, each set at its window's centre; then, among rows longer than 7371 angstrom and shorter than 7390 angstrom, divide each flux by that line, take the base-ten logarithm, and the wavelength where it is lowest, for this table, 7372.33 angstrom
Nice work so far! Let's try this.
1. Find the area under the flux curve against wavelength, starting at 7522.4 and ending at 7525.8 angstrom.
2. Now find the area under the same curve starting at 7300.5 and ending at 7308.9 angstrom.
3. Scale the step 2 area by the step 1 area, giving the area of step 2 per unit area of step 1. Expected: 2.4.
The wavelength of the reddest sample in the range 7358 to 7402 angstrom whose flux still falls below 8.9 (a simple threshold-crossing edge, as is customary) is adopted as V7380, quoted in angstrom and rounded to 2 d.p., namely 7401.24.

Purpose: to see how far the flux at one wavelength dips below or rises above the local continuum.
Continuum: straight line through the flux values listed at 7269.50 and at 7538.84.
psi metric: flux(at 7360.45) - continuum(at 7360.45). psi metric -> -0.6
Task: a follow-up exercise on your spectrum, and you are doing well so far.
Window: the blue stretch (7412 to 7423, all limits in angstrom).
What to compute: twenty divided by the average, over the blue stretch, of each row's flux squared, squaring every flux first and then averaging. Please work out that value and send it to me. 0.237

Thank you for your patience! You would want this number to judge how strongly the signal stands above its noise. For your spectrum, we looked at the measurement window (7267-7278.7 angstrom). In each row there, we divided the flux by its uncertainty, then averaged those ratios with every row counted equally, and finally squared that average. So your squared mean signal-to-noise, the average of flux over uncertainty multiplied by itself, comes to 179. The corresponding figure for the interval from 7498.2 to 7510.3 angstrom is 253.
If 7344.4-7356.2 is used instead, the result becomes 247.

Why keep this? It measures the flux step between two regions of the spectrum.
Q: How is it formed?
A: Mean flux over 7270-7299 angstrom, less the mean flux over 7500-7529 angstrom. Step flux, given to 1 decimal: 0.0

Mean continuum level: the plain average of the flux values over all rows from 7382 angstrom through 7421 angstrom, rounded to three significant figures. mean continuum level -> 8.86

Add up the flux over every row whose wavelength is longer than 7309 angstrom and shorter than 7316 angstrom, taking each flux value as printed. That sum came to 36.5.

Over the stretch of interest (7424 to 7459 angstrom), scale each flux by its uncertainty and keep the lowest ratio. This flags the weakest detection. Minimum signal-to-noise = 11.7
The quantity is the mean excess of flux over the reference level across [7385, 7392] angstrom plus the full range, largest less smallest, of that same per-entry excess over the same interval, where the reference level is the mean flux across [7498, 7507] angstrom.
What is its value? 0.0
